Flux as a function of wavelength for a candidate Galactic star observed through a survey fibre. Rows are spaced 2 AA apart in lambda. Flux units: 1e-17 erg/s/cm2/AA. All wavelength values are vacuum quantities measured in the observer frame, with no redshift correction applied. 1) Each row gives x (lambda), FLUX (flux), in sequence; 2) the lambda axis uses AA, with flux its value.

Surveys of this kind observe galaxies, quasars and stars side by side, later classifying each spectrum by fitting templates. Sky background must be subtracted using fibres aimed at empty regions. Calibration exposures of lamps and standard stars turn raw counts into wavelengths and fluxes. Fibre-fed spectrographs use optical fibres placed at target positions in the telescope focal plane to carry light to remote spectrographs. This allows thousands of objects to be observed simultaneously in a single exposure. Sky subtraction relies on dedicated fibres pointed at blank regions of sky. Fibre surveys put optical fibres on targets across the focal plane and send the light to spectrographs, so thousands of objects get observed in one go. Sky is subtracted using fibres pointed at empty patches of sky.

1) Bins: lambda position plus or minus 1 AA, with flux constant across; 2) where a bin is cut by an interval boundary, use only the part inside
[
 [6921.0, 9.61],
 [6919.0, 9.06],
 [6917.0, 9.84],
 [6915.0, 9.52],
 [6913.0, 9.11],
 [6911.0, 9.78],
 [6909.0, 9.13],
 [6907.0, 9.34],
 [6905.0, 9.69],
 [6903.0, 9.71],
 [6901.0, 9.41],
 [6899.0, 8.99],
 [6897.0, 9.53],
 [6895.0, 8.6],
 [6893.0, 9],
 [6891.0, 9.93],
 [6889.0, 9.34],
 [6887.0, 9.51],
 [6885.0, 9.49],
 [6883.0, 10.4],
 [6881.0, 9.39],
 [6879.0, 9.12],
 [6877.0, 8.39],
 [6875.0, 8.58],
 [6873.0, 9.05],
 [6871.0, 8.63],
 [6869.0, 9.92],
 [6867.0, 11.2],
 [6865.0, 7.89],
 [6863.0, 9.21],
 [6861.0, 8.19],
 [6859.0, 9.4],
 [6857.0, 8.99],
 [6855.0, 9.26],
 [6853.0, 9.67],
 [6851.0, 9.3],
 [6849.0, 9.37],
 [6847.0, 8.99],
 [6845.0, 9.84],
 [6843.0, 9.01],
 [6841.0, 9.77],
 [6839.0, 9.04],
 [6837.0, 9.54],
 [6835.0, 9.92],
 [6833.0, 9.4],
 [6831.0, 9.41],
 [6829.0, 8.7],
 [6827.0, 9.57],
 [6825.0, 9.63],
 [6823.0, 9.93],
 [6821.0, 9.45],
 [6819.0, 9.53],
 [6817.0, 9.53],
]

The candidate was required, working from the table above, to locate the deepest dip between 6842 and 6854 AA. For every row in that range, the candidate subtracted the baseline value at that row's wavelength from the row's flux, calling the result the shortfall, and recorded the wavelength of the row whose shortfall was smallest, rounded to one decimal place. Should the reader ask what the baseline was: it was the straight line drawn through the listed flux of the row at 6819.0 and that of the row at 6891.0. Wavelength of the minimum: 6847.0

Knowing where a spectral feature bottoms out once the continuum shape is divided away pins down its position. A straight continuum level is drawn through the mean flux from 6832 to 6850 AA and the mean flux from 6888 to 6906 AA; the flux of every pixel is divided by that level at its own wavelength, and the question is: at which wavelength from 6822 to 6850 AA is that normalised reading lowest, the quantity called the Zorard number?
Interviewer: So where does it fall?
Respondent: 6829.0 AA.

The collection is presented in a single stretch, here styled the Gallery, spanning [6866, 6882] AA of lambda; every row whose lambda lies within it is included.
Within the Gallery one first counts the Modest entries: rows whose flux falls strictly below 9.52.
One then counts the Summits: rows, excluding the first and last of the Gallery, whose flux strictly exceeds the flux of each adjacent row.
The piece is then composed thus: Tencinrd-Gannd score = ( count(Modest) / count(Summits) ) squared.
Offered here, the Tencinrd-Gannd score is 36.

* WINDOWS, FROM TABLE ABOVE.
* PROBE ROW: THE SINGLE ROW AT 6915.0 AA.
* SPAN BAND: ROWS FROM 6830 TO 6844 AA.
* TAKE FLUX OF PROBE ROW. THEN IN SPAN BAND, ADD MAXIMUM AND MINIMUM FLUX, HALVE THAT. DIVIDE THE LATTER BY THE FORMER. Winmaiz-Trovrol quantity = 0.99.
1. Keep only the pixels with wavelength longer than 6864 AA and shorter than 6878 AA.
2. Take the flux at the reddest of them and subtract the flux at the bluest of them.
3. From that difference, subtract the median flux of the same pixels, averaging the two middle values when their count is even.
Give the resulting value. -8.1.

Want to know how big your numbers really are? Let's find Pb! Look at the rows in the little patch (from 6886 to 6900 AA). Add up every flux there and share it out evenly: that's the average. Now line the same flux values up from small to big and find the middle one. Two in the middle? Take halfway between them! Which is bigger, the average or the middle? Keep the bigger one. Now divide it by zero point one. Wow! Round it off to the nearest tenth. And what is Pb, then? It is 93.4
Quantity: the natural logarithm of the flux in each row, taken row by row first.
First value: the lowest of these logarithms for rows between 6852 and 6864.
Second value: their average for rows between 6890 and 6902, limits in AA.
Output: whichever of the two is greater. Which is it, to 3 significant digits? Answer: 2.22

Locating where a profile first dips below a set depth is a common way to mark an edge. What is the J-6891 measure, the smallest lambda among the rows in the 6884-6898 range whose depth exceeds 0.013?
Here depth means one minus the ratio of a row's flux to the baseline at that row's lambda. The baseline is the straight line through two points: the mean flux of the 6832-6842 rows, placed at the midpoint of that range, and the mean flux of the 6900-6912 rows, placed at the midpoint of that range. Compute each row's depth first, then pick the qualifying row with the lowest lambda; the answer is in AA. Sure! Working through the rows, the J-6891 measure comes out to 6889.0 AA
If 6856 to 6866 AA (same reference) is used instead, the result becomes 6857.0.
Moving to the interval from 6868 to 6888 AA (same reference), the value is 6871.0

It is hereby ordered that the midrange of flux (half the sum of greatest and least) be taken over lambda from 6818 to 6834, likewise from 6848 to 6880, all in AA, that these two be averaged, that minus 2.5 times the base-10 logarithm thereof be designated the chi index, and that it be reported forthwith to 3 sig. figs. -2.44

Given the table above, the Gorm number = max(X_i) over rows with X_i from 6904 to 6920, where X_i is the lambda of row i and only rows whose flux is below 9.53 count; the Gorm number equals 6919.0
